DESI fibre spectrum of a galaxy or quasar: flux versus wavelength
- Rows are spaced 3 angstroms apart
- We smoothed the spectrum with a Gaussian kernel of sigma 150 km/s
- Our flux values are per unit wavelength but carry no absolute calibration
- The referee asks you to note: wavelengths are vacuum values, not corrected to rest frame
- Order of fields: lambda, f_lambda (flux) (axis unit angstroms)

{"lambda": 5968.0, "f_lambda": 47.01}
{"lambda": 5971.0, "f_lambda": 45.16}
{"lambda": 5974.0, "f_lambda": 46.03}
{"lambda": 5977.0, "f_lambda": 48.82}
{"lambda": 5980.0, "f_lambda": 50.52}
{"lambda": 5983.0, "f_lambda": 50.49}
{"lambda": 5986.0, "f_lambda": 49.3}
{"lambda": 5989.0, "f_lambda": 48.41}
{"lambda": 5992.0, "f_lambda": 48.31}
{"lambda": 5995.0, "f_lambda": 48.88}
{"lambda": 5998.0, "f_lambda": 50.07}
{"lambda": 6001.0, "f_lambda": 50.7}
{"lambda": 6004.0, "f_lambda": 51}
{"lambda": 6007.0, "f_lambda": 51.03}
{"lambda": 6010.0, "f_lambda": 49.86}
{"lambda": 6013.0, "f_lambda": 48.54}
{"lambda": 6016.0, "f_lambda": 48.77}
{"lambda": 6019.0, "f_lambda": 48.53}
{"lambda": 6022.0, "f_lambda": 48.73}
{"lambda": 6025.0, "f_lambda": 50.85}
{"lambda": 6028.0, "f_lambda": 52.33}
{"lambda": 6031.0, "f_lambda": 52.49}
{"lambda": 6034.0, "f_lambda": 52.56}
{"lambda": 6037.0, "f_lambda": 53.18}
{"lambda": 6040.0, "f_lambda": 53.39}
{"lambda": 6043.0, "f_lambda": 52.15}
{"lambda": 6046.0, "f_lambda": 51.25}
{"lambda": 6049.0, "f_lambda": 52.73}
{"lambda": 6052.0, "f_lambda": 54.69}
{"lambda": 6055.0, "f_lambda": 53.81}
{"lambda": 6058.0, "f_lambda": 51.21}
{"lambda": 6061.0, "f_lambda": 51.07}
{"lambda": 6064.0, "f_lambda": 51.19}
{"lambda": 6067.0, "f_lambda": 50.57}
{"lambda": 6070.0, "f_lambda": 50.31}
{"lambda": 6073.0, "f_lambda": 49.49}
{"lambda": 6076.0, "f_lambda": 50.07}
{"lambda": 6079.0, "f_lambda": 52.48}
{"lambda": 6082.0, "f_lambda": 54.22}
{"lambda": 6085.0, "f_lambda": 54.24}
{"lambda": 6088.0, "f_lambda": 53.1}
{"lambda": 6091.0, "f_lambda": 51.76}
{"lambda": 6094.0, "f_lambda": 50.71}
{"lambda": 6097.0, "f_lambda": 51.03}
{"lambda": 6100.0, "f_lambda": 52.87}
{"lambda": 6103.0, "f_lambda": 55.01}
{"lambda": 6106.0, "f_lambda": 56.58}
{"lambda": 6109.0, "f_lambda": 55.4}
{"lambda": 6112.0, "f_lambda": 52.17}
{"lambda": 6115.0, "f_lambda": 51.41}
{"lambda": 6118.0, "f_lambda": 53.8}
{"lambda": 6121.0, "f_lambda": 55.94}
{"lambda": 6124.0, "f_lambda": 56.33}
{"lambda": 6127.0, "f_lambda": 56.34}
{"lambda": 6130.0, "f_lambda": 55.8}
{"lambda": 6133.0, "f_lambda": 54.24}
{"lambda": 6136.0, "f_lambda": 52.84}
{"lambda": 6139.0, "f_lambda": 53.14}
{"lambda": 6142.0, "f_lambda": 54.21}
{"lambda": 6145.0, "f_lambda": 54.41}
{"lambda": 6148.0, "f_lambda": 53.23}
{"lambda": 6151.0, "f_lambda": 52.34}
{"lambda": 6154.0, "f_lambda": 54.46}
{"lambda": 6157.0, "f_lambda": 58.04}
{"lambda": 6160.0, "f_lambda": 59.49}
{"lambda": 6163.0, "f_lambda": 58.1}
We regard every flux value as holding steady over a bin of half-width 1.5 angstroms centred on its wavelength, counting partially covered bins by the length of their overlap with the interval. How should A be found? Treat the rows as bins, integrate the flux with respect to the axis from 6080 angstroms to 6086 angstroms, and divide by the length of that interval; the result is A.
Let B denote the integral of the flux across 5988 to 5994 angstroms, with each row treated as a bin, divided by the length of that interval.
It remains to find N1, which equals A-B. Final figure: 6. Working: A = 54.1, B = 48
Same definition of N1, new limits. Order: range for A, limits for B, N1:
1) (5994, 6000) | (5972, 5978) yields 3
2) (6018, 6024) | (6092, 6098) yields -2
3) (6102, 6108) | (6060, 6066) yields 5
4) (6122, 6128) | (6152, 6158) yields 1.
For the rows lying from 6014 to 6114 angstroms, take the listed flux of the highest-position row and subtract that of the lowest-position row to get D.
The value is 3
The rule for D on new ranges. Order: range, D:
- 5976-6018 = 0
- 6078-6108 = 4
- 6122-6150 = -3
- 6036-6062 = -2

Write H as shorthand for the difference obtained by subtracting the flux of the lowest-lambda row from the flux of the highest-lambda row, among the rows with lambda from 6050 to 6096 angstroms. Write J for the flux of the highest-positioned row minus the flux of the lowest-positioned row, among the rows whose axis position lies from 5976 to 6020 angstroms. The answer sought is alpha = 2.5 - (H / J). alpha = -11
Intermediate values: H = -4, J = 0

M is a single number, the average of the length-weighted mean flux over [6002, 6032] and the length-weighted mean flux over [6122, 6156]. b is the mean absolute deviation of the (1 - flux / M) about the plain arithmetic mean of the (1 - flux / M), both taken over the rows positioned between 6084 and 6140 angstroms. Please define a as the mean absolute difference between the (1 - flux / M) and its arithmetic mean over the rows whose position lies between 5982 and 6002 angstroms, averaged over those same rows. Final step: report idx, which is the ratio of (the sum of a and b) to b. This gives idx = 1.5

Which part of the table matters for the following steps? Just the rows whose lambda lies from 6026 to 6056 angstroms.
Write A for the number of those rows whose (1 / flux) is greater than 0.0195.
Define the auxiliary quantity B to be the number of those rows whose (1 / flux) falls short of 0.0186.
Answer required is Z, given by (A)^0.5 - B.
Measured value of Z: -1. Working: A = 1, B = 2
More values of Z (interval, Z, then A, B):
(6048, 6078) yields 1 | 7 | 2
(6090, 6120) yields -3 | 2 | 4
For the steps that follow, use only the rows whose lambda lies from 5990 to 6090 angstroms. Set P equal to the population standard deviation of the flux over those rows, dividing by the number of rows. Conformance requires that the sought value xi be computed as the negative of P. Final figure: -1.8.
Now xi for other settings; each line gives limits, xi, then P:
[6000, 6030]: -1.3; 1.27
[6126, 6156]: -1.2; 1.21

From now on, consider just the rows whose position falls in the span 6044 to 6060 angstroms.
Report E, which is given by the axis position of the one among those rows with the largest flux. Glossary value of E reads 6052.0 angstroms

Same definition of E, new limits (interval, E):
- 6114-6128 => 6127.0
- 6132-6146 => 6145.0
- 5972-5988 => 5980.0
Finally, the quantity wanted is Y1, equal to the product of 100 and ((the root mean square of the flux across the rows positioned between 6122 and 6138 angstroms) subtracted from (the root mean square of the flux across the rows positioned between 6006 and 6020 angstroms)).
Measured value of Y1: -577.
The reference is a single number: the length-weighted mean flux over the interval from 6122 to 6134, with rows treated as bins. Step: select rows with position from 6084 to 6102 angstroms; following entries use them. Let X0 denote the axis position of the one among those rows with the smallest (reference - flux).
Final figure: 6085.0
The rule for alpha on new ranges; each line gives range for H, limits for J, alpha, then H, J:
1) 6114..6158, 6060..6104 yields 1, 7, 4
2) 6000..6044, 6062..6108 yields 2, 1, 5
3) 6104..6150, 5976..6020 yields -9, -3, 0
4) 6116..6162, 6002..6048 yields -20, 6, 0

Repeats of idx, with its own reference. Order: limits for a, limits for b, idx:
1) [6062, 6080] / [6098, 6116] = 1.4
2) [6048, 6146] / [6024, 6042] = 3.9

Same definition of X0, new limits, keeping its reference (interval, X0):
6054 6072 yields 6055.0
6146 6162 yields 6160.0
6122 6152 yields 6127.0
